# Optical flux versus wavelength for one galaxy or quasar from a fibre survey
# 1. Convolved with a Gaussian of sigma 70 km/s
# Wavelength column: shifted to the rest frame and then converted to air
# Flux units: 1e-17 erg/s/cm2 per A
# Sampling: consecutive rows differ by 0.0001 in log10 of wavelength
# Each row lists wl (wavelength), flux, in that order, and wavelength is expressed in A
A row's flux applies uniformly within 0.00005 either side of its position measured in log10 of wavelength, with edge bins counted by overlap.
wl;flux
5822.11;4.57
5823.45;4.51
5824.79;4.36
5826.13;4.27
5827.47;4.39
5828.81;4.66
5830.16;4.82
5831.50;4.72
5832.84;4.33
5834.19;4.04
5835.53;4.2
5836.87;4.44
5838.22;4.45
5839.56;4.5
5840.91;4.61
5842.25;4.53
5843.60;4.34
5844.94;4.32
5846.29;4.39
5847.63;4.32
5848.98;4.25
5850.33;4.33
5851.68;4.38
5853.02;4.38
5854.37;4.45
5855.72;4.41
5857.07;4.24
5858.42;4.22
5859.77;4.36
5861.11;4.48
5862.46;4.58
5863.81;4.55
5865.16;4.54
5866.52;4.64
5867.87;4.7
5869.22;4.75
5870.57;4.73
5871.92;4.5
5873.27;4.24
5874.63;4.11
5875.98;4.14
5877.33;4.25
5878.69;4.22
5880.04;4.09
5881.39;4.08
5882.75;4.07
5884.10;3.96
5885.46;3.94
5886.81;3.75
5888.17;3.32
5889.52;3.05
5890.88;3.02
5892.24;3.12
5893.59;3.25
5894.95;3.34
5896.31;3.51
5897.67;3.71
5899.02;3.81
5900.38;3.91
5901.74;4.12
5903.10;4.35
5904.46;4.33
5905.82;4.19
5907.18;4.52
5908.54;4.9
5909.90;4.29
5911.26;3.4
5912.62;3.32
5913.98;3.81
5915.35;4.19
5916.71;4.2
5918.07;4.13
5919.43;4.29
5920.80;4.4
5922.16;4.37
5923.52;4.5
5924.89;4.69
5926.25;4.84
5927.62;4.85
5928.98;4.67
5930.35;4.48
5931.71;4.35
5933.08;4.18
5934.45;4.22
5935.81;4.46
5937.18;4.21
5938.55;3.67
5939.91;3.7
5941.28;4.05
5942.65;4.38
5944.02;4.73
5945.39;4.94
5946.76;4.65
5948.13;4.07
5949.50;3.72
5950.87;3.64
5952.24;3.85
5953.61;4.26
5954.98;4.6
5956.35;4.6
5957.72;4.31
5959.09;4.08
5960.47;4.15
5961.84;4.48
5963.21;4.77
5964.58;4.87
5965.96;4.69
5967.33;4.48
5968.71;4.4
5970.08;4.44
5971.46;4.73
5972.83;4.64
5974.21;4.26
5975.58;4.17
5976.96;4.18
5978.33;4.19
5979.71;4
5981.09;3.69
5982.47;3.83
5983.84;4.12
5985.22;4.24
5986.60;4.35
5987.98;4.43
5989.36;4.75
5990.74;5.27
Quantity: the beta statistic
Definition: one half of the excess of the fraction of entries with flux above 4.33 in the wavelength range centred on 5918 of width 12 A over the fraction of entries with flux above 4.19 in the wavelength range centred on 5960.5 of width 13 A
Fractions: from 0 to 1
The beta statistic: -0.222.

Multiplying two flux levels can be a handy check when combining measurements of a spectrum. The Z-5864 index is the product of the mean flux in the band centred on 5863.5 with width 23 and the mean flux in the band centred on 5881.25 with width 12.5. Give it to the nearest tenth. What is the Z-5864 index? 18.1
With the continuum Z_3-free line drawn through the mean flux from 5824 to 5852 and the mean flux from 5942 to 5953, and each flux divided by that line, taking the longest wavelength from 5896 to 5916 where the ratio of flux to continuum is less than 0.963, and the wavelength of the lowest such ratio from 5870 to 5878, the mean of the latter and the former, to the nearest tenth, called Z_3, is 5894.3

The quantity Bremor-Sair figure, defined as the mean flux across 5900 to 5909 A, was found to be 4.33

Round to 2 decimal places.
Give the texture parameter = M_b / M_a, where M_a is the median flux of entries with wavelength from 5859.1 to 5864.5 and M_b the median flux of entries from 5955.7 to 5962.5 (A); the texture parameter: 0.95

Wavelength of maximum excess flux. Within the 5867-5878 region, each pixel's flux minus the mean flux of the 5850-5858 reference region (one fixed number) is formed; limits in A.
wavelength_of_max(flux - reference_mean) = 5869.22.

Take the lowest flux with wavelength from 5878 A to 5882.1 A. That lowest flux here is 4.08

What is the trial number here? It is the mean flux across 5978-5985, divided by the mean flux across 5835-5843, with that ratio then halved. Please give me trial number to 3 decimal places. 0.445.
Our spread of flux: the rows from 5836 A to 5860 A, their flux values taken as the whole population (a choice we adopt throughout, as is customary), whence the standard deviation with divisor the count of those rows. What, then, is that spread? 0.10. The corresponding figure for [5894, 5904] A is 0.32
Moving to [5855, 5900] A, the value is 0.51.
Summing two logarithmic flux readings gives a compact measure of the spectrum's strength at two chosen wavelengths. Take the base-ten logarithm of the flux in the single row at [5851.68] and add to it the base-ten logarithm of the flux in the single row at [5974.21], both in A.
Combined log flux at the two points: 1.27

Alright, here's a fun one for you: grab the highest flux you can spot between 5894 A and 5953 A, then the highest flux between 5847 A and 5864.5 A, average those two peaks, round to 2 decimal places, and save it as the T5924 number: 4.76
